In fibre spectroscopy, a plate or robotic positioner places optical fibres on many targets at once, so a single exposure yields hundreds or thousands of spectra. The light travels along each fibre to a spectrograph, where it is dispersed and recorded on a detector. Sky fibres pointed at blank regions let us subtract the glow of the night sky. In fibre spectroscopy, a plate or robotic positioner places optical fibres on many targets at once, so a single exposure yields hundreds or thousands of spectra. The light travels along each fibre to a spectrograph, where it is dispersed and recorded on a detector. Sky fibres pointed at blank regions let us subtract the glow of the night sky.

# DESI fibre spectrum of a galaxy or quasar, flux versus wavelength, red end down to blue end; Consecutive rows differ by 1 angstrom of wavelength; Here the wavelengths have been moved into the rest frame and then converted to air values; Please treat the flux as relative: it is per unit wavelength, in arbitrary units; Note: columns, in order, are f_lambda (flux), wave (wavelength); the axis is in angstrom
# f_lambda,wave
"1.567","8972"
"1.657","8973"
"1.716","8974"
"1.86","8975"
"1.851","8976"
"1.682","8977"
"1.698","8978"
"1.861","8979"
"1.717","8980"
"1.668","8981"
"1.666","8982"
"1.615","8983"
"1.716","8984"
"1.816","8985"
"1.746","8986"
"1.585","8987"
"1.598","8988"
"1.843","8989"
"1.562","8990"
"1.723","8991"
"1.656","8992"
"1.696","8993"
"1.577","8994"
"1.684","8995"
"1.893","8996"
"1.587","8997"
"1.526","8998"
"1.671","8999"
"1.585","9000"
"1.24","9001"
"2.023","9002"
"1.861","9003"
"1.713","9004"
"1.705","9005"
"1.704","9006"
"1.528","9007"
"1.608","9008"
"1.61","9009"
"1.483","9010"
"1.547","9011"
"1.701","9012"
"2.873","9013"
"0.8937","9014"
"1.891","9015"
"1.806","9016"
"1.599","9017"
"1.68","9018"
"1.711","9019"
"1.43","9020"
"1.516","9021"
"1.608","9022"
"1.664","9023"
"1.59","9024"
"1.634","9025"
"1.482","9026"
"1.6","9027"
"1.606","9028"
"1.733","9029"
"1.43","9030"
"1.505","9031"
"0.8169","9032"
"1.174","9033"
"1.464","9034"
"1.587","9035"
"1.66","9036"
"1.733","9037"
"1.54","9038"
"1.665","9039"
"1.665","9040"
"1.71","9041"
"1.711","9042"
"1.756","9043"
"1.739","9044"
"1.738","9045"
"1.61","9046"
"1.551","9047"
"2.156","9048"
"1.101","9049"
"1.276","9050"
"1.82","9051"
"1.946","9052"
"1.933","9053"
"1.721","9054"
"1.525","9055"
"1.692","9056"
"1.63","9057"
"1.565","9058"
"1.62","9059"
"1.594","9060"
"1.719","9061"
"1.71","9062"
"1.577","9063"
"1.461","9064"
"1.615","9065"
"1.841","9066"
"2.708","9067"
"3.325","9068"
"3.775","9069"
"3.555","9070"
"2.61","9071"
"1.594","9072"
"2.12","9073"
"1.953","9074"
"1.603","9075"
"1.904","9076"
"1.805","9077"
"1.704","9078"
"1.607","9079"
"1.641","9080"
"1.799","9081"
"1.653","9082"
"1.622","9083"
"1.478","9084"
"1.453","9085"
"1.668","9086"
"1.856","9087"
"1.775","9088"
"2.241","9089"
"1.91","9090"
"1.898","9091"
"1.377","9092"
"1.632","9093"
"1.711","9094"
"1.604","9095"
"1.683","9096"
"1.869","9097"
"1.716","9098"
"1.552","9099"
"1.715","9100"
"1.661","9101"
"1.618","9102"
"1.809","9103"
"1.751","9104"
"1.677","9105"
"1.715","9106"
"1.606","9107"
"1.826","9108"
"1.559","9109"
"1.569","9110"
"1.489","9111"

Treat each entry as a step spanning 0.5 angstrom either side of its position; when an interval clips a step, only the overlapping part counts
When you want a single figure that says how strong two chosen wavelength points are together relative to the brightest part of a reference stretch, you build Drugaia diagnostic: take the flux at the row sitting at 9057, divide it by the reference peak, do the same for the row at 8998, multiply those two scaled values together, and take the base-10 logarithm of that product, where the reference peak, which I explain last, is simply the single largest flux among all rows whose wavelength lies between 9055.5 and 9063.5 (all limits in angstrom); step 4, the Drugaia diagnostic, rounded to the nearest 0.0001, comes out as -0.0748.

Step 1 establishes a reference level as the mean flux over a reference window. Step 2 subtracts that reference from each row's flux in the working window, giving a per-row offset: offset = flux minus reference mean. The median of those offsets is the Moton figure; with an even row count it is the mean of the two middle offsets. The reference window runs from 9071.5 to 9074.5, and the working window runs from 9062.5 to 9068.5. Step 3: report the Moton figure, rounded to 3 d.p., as -0.161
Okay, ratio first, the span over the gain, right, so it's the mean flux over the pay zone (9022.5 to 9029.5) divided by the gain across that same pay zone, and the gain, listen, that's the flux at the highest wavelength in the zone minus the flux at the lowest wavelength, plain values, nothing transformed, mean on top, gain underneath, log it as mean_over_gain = 23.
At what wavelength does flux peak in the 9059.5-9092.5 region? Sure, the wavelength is 9069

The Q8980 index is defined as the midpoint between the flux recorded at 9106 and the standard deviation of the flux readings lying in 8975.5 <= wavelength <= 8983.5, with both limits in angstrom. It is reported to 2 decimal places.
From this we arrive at 0.90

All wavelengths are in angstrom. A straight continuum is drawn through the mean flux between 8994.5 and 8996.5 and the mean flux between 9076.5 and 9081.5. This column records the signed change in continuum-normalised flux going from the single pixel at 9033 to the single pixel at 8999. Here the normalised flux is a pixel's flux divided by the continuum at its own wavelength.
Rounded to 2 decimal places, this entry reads 0.27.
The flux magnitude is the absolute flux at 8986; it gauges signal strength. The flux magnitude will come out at 1.75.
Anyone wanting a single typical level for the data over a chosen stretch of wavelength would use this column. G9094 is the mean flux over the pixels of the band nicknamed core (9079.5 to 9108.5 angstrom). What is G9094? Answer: 1.71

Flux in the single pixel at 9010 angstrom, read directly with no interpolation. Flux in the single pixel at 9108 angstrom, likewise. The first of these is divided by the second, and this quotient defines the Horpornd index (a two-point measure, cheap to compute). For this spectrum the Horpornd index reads 0.81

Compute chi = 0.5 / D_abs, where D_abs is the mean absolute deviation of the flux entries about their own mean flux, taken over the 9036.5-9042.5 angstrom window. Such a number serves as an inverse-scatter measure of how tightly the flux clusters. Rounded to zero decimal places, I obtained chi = 11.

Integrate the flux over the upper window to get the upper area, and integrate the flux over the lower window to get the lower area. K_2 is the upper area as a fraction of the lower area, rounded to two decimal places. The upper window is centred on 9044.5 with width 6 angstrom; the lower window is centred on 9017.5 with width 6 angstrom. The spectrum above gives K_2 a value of 1.00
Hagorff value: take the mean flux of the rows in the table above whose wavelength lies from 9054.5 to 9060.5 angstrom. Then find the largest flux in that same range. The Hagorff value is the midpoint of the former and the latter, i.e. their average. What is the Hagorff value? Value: 1.65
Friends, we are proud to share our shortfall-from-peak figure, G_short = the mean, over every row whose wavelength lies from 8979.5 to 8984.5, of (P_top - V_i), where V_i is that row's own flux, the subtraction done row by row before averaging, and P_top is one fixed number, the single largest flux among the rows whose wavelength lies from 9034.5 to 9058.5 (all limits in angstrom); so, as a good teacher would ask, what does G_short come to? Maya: 0.48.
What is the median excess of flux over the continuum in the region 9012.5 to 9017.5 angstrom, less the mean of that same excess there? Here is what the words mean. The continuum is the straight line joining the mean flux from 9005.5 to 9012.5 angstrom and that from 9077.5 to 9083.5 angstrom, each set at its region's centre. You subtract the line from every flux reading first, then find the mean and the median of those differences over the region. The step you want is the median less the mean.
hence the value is -0.01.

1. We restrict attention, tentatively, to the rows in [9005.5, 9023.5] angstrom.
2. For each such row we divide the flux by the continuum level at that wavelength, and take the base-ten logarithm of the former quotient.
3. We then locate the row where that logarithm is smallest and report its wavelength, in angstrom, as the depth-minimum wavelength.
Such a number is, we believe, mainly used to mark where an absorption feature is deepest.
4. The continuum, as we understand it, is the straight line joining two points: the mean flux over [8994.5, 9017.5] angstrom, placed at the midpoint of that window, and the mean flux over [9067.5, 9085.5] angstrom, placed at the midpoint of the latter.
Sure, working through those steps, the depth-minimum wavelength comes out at 9014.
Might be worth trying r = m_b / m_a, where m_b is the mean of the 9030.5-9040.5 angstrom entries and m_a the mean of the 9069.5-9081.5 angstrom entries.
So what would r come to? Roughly 0.74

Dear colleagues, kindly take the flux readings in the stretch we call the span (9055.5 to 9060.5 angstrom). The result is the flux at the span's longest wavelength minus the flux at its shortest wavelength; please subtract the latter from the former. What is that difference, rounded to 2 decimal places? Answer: -0.10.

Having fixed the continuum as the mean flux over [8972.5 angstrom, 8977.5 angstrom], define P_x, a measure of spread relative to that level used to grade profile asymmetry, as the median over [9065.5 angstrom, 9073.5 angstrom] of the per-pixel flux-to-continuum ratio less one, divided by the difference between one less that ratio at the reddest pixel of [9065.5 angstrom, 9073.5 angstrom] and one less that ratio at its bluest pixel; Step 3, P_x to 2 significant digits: -3.2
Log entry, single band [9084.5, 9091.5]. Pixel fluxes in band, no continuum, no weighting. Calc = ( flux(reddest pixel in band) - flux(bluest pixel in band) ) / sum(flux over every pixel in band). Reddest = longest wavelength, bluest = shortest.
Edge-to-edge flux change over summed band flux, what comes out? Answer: 0.035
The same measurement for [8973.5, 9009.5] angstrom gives -0.002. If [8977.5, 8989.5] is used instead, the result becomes 0.007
